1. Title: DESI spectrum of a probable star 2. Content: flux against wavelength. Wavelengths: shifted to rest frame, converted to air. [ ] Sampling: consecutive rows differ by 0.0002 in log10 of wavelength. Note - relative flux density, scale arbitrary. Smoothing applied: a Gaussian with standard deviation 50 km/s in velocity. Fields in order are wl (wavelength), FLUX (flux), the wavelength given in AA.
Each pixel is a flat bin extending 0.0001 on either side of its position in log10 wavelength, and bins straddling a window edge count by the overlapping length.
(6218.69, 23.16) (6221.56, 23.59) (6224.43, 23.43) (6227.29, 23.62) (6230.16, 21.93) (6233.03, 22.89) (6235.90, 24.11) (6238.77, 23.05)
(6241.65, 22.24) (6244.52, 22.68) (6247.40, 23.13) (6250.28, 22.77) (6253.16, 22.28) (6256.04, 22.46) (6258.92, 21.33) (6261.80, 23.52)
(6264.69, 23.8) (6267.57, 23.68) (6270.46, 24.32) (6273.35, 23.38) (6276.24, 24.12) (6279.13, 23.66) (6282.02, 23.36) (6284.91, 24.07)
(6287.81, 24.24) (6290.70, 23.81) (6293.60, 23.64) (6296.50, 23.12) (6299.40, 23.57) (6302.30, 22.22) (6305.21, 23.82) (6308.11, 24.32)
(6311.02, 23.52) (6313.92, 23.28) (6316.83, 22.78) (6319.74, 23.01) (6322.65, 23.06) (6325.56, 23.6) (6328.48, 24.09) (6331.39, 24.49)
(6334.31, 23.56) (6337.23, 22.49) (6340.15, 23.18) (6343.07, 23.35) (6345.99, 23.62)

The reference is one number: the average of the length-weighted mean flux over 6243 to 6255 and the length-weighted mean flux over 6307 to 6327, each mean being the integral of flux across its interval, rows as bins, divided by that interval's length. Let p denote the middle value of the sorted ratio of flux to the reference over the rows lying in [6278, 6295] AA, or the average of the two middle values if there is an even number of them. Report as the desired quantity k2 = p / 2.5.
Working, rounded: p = 1.03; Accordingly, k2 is 0.412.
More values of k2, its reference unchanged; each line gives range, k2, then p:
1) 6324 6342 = 0.410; 1.02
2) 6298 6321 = 0.406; 1.02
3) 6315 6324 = 0.400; 1.00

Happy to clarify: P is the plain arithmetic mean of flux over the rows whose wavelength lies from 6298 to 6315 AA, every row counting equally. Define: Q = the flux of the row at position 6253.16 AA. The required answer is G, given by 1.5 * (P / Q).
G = 1.58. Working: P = 23.5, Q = 22.28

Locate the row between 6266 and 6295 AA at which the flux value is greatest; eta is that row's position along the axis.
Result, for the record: 6270.46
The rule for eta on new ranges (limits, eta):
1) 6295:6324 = 6308.11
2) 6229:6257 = 6235.90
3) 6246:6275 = 6270.46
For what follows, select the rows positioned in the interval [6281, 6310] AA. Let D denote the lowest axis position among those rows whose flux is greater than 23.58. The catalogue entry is 6284.91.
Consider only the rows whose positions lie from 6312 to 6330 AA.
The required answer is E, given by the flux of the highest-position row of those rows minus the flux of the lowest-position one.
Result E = 0.8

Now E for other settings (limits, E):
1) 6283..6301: -0.5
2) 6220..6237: 0.5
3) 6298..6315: -0.3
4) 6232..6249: 0.2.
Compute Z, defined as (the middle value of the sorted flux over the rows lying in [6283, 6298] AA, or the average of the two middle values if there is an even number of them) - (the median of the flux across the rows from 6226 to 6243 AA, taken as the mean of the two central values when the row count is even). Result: 0.8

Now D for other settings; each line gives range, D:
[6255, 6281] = 6264.69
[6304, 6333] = 6305.21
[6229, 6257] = 6235.90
